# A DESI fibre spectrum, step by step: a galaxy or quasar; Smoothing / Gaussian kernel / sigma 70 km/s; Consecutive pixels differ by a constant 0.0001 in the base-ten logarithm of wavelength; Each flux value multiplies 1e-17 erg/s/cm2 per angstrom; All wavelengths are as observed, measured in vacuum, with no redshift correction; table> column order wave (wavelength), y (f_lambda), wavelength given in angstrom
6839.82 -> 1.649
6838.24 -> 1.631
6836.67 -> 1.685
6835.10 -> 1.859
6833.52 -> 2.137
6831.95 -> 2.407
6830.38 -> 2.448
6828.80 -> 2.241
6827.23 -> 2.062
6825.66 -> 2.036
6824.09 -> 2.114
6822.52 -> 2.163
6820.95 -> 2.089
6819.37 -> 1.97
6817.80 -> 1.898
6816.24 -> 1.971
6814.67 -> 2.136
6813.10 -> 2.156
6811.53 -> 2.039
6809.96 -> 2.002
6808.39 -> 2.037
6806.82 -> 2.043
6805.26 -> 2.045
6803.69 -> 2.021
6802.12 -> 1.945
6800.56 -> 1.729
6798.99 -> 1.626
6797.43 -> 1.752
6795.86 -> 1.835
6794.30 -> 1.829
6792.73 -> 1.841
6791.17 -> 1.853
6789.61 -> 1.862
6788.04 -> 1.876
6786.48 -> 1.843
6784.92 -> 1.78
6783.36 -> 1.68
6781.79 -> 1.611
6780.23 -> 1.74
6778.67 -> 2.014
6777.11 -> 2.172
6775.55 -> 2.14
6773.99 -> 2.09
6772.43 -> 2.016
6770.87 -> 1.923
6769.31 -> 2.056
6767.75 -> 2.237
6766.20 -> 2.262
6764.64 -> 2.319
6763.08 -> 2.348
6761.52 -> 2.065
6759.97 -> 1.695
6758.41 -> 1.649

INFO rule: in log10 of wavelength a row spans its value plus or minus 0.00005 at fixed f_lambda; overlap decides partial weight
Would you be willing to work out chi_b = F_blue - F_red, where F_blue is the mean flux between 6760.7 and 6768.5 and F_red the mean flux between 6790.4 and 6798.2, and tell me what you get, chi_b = 0.42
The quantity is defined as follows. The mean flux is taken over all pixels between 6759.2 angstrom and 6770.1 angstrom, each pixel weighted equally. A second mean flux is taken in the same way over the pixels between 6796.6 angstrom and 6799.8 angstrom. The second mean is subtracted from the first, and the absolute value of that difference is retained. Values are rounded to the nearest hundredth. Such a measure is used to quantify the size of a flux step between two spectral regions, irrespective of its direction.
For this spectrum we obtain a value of 0.45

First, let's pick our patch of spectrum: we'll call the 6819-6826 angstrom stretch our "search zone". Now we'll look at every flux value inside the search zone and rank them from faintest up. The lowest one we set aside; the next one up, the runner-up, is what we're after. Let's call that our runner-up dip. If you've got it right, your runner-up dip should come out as 2.036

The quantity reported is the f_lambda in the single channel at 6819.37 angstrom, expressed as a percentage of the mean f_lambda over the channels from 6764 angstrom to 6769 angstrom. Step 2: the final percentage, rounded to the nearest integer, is 87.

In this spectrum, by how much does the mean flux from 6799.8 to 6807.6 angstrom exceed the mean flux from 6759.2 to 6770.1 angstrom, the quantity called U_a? -0.2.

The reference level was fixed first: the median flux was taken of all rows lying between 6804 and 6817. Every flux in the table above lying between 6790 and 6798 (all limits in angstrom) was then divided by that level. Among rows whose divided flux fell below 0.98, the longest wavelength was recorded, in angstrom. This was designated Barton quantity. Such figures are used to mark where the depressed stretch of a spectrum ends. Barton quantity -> 6797.43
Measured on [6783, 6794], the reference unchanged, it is 6792.73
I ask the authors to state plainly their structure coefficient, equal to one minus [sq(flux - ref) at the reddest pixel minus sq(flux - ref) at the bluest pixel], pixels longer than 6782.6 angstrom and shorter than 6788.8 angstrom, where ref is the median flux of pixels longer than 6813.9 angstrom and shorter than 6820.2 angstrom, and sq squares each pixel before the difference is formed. 1.08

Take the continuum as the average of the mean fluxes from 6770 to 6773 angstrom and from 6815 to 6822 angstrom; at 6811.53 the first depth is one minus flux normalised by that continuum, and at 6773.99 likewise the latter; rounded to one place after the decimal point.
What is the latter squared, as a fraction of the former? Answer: -0.1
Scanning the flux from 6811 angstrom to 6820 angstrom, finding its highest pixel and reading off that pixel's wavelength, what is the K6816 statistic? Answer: 6813.10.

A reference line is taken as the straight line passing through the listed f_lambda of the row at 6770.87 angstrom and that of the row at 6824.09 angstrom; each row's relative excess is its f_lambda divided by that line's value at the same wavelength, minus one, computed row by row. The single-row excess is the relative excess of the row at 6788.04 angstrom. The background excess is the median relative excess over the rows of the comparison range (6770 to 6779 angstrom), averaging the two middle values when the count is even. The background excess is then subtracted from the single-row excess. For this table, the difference -0.12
